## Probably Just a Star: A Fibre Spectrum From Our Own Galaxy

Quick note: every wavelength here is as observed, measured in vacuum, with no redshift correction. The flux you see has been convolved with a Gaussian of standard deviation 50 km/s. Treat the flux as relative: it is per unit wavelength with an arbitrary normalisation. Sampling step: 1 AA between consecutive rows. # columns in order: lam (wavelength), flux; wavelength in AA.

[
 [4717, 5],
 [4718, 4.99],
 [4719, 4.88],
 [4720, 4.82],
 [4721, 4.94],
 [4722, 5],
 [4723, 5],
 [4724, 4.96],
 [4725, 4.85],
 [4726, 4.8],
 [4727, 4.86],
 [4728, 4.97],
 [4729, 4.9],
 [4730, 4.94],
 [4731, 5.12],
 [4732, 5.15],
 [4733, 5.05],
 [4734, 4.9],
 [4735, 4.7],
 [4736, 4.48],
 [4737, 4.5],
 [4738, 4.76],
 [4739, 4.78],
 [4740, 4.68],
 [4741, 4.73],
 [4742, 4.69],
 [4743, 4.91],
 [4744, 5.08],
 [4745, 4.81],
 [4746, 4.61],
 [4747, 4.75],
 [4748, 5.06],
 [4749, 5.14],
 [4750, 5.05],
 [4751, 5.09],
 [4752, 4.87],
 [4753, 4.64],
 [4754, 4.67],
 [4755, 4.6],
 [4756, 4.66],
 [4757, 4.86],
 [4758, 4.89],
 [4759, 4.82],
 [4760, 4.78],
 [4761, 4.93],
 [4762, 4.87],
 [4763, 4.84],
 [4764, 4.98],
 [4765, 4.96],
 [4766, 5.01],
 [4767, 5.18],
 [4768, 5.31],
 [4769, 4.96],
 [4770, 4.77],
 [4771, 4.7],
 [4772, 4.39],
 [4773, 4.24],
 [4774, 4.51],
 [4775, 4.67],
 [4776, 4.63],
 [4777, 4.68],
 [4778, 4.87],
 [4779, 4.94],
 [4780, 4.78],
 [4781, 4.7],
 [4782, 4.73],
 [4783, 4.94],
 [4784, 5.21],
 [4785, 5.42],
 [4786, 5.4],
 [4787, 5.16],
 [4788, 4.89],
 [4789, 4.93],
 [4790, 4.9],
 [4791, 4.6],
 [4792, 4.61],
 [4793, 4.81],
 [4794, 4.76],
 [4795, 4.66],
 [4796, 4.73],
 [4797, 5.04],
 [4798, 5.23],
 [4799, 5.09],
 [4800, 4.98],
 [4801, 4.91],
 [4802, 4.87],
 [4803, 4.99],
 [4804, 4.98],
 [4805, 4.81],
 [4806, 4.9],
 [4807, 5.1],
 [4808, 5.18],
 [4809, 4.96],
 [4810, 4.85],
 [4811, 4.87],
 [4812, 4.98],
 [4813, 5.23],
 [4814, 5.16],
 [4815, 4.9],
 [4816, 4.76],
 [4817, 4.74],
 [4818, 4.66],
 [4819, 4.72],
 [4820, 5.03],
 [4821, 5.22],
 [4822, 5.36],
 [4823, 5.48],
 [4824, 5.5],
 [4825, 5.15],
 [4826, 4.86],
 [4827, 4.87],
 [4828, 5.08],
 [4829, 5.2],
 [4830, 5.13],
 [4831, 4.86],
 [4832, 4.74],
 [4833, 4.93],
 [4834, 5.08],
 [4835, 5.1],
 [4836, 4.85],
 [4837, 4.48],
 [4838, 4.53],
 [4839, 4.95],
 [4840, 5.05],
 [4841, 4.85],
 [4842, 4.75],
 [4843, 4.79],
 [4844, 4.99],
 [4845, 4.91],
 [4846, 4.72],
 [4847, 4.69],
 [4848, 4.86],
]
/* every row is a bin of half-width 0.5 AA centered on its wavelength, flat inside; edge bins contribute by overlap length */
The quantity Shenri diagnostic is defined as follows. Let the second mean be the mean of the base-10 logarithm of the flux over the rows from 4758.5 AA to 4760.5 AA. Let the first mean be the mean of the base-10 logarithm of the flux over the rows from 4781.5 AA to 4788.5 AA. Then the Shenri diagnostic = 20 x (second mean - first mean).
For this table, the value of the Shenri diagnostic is -0.53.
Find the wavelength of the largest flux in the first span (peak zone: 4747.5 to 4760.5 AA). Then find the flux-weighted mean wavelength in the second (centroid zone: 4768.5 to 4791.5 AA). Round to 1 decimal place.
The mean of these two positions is 4764.6 AA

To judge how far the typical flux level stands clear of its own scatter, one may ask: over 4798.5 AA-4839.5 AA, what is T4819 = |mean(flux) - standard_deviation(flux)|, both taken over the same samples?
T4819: 4.76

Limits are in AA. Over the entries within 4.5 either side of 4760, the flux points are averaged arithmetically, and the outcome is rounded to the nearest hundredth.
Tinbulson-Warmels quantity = 4.85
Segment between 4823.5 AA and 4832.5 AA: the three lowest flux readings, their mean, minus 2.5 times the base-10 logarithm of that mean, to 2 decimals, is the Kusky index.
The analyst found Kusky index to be -1.71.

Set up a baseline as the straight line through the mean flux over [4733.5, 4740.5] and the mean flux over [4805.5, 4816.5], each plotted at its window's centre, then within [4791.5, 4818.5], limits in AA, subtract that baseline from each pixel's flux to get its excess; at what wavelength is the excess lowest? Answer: 4818 AA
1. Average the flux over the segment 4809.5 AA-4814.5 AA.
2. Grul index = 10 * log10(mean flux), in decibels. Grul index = 7.01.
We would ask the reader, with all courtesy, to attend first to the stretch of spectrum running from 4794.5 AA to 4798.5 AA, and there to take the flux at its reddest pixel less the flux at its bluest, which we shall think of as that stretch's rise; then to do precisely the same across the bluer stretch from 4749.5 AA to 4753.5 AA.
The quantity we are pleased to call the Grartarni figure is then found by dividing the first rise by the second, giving -1.4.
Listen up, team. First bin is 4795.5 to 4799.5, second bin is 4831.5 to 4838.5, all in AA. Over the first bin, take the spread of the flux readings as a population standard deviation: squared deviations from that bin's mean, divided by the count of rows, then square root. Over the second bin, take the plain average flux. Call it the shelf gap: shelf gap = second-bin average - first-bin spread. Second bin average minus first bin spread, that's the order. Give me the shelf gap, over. 4.63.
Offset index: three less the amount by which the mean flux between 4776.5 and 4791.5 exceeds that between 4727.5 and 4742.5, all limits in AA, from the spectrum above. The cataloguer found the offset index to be 2.88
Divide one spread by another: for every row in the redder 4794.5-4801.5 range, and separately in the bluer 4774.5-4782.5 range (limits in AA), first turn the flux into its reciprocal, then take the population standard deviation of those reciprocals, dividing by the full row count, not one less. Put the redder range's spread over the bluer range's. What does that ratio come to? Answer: 1.8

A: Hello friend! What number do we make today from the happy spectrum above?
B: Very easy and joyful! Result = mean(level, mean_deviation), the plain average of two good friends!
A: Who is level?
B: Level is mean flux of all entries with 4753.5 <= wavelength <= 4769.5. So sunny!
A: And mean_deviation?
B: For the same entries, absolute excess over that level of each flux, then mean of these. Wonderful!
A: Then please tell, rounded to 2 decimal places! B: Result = 2.51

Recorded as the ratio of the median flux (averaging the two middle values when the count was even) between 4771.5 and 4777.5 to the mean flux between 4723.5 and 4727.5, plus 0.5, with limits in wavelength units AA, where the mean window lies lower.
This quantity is 1.44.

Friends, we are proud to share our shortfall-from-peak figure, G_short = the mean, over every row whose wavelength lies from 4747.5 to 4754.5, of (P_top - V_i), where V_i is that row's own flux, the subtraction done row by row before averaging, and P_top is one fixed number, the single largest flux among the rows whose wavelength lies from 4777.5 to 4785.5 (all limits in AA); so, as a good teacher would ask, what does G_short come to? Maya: 0.49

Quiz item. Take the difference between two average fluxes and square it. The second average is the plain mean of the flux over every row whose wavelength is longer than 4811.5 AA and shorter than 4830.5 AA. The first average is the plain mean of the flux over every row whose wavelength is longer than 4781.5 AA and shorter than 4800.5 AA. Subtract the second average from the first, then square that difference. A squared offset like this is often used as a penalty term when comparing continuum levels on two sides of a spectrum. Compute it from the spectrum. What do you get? 0.010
